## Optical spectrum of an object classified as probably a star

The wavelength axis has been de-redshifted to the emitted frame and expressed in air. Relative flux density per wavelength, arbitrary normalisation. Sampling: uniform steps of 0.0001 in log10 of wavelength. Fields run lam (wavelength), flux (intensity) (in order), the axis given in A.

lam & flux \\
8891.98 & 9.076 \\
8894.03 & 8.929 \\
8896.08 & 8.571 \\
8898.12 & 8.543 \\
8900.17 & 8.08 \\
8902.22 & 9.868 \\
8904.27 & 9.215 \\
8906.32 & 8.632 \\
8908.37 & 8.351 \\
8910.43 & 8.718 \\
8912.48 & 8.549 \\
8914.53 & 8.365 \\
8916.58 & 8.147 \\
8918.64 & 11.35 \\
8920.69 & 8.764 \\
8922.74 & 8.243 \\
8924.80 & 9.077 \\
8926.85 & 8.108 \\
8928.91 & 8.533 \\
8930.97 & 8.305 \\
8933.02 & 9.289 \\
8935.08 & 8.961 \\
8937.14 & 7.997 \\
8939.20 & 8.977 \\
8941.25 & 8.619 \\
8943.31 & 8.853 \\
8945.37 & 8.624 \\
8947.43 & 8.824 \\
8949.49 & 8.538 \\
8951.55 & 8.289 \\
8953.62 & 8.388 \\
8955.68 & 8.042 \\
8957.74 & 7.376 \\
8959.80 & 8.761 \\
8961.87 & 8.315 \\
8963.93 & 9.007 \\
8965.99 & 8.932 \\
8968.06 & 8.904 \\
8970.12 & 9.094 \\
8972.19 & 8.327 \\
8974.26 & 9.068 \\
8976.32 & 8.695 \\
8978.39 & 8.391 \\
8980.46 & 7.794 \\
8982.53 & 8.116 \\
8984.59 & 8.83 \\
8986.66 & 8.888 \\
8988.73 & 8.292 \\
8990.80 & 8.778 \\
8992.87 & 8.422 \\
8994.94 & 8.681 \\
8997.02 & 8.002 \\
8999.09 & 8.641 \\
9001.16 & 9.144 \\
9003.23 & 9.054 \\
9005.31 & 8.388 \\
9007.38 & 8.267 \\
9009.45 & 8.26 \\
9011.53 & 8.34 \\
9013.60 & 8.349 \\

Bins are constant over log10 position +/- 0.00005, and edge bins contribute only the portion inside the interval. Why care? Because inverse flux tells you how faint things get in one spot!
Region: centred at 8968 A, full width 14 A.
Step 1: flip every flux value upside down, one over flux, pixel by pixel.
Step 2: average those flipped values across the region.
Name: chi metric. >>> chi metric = 0.114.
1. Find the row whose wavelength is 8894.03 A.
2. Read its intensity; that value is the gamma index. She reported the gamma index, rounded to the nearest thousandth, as 8.929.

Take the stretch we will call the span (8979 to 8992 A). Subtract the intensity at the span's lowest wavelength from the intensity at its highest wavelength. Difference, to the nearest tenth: 1.0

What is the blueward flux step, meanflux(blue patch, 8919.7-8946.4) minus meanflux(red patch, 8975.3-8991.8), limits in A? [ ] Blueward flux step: 0.17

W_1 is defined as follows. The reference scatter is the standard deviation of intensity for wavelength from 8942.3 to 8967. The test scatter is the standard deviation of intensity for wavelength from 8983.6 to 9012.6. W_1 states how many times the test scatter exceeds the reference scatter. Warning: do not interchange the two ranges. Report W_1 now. 0.74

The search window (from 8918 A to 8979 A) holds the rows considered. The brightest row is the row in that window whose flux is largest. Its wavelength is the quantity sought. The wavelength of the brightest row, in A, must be 8918.64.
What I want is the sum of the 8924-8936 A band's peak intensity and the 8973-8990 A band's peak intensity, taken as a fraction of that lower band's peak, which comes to 1.98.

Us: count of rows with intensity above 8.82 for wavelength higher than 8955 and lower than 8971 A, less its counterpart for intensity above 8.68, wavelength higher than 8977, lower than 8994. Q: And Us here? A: 1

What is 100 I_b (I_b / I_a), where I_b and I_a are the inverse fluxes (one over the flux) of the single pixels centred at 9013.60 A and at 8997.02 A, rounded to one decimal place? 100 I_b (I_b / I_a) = 11.5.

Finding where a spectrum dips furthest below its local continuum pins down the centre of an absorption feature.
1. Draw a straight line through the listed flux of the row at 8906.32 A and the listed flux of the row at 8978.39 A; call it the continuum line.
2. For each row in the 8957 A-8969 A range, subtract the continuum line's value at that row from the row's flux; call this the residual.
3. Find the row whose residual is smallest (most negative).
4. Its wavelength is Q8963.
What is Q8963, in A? 8957.74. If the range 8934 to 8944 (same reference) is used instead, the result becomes 8937.14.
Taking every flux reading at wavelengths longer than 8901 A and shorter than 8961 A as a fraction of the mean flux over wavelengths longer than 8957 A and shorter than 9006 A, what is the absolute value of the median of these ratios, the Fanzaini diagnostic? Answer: 1.00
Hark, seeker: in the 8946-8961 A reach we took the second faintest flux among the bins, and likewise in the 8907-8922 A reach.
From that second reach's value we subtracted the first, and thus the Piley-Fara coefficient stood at 0.31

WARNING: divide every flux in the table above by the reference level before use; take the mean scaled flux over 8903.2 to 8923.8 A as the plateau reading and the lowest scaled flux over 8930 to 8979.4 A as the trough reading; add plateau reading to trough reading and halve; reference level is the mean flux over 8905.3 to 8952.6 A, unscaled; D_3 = 0.932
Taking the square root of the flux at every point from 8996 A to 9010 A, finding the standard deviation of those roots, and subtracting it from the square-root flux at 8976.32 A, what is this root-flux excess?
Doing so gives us 2.88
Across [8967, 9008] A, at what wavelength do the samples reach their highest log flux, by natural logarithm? 9001.16 A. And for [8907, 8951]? 8918.64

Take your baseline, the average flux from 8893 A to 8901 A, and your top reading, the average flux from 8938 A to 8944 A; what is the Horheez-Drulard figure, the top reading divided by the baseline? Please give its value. 1.03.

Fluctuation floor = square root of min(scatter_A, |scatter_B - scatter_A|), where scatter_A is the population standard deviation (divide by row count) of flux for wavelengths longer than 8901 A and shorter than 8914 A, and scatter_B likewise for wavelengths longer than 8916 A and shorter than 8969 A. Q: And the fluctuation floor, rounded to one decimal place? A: 0.4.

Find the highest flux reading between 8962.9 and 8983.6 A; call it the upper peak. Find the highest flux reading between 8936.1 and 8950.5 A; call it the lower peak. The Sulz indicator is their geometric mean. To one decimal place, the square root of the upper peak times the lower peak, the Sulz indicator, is 9.0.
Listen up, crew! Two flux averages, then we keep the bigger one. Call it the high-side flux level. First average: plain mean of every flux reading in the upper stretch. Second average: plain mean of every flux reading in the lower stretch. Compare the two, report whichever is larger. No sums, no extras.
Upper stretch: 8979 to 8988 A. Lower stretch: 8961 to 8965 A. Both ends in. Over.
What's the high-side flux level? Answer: 8.7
